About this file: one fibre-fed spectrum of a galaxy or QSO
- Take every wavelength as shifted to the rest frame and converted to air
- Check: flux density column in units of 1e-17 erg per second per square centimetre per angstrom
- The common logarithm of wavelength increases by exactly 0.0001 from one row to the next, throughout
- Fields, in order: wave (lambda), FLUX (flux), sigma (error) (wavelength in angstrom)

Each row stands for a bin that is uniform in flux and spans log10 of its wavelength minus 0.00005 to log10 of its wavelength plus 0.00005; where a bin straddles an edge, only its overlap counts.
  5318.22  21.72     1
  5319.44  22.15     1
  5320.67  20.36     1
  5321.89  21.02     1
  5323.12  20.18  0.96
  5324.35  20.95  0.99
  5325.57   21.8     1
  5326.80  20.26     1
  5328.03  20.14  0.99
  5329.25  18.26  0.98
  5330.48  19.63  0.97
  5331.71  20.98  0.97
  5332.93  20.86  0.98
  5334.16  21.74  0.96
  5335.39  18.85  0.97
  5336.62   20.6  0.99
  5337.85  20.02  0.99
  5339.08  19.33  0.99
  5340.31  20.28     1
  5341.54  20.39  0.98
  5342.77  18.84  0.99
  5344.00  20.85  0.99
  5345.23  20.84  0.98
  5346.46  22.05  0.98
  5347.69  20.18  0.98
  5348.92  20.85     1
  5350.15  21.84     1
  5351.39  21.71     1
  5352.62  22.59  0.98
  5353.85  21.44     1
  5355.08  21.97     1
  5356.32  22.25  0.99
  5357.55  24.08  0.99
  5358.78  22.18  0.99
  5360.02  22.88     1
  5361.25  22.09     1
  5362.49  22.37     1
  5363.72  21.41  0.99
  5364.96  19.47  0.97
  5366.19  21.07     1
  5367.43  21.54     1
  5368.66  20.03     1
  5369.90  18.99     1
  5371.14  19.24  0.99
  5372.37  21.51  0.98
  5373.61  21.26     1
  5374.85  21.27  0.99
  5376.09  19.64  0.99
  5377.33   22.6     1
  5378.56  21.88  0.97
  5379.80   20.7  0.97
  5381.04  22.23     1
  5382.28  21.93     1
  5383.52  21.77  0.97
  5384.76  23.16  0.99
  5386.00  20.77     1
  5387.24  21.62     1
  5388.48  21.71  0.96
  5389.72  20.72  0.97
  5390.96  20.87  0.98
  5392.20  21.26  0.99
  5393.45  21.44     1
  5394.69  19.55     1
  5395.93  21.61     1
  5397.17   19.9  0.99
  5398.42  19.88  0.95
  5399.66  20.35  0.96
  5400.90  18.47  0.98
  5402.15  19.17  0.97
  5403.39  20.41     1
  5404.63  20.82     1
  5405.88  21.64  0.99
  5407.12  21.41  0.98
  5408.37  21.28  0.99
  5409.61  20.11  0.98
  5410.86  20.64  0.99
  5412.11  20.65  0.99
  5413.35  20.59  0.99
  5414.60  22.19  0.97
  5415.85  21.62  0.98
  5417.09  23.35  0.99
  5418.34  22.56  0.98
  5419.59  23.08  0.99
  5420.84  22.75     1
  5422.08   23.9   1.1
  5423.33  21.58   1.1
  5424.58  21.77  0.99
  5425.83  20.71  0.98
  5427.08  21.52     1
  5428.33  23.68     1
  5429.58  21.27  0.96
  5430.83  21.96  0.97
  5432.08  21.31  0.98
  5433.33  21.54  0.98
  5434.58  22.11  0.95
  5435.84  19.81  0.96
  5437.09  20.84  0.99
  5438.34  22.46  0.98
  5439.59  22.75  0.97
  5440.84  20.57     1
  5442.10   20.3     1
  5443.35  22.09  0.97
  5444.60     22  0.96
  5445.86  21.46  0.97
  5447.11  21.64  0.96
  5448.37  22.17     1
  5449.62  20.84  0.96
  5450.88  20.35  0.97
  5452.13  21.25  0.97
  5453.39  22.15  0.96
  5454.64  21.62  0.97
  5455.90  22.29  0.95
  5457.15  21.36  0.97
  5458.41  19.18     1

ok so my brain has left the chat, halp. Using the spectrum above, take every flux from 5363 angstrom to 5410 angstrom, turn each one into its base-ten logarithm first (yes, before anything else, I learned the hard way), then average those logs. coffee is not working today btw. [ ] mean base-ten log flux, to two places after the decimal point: 1.32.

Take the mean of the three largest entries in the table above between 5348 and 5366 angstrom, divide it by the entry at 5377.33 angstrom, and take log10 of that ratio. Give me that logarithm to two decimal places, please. 0.01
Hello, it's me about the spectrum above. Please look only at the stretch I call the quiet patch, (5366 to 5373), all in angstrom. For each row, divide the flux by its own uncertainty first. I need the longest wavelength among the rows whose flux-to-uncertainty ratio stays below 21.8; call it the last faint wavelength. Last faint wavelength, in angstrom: 5371.14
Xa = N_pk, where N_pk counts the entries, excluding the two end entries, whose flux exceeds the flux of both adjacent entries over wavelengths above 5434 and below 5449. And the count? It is 2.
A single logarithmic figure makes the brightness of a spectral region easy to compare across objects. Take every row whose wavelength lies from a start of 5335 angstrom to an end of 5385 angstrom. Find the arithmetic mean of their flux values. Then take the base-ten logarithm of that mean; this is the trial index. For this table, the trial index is 1.33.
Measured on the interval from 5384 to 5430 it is 1.33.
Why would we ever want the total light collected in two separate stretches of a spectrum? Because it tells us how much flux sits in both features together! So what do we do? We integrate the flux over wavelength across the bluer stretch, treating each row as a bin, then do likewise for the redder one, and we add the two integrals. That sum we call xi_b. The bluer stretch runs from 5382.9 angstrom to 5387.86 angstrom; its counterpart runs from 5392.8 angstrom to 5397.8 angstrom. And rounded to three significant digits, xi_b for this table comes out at 211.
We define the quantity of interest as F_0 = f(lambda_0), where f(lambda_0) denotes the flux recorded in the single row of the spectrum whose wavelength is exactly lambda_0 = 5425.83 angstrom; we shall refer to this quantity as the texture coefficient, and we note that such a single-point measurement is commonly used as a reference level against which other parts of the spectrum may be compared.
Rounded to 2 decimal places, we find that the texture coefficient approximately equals 20.71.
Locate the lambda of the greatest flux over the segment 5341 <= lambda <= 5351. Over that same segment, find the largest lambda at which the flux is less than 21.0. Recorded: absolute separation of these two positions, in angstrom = 2.5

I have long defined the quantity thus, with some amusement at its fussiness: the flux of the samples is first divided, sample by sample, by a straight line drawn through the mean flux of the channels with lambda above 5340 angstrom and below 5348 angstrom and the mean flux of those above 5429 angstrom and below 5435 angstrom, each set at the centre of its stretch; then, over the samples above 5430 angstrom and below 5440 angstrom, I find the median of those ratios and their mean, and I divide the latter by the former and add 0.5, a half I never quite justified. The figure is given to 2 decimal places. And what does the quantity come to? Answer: 1.49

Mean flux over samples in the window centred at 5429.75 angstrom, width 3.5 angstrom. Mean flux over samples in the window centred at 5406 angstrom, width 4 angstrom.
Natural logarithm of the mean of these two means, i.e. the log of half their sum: 3.08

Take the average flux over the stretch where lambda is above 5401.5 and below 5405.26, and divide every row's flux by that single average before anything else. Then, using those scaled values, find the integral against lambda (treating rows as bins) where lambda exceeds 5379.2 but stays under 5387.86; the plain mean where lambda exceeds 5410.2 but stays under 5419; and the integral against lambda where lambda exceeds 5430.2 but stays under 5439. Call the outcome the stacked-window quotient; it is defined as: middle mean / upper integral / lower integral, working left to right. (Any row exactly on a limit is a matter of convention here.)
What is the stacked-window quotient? 0.0123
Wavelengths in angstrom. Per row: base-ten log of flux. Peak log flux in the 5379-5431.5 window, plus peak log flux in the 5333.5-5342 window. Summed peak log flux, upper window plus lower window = 2.72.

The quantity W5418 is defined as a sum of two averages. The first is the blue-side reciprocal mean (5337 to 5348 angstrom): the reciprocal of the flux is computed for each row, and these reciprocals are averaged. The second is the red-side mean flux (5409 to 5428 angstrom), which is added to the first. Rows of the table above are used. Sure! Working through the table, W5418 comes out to 21.9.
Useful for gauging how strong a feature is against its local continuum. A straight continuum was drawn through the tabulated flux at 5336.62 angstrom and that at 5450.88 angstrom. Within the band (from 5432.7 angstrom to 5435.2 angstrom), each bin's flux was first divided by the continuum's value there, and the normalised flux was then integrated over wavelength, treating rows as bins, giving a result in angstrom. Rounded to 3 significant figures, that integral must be 2.68 angstrom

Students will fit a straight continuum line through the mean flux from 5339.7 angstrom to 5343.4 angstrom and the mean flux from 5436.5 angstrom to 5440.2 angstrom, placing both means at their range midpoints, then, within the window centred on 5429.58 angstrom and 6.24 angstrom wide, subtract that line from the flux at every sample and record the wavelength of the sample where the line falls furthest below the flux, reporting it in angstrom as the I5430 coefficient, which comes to 5428.33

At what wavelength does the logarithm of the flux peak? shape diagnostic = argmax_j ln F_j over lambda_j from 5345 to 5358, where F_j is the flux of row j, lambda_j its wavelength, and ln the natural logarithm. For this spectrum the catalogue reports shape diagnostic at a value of 5357.55 angstrom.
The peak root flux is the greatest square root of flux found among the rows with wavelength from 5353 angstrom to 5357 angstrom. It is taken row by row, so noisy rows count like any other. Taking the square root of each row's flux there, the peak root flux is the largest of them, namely 4.72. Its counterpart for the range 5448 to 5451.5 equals 4.71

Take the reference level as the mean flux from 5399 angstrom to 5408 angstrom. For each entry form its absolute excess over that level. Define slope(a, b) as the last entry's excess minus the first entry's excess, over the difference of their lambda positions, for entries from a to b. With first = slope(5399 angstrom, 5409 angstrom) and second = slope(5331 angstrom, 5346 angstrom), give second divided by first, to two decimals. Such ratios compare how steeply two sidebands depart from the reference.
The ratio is -0.10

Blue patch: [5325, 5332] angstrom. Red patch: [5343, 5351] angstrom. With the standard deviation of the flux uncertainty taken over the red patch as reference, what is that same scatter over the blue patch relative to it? 1.4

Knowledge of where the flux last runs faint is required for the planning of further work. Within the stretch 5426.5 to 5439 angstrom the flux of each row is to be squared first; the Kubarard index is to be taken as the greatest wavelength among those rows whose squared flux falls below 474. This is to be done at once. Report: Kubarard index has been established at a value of 5437.09 angstrom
